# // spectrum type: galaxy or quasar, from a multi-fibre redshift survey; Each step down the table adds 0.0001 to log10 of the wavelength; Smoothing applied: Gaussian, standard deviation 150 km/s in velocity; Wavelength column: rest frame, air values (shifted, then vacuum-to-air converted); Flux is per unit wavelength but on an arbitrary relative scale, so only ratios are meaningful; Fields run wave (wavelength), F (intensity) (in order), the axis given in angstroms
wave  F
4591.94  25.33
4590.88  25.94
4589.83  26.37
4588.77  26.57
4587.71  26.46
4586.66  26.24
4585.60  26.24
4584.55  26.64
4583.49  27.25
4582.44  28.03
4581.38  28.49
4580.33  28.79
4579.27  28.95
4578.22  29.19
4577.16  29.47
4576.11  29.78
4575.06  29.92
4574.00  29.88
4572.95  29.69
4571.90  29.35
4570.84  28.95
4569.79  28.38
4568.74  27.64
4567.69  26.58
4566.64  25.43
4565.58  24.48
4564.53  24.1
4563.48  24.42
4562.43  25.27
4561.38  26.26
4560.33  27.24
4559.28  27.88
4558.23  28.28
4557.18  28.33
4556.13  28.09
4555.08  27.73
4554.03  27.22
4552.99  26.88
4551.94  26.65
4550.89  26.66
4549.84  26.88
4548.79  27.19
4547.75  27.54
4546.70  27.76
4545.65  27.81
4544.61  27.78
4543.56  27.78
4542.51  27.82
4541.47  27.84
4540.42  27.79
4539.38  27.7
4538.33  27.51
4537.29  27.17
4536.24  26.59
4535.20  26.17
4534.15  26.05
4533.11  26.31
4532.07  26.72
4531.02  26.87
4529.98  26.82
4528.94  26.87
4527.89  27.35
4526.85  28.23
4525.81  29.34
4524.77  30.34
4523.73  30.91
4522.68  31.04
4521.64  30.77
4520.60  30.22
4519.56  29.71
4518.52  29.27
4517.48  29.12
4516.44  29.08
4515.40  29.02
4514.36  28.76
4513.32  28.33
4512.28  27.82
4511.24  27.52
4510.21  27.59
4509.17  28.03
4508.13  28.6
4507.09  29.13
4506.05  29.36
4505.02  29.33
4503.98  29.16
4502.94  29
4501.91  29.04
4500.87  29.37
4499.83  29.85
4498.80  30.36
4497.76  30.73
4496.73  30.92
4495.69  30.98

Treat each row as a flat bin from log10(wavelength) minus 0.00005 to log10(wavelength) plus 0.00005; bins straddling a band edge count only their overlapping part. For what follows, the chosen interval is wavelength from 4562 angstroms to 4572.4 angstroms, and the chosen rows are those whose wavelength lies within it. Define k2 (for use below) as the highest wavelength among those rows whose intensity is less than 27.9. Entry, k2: 4568.74 angstroms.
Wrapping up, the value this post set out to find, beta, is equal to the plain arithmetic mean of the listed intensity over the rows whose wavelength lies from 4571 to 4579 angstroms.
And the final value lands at 29.6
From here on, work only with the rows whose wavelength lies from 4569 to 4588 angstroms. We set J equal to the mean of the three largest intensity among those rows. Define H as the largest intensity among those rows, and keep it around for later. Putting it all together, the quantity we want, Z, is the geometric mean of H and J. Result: 29.9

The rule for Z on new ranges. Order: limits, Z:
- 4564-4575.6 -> 29.9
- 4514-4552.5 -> 31.0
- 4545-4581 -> 29.9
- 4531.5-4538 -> 27.0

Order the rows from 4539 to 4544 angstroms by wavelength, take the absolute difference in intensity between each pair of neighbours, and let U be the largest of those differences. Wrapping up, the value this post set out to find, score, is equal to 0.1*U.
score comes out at 0.01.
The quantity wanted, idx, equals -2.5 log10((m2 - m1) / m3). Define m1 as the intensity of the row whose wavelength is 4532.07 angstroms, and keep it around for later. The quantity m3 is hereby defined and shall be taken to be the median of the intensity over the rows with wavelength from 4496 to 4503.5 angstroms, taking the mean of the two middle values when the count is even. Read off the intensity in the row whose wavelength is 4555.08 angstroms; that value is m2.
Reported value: 3.7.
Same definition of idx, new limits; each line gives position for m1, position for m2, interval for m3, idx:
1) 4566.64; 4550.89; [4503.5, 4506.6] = 3.4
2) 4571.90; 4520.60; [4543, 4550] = 3.8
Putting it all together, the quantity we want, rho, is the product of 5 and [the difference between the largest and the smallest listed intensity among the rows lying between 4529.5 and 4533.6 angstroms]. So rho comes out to 3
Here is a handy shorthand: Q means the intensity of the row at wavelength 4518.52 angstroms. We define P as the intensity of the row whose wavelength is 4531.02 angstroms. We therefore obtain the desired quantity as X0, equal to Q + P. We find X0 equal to 56.1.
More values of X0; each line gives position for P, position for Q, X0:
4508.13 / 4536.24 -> 55.2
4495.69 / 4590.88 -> 56.9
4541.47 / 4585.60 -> 54.1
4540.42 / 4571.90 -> 57.1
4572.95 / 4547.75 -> 57.2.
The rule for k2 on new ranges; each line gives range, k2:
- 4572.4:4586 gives 4585.60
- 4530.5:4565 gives 4564.53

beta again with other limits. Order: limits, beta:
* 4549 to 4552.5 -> 26.7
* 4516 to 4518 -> 29.1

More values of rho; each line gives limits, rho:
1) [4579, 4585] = 12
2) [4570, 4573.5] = 4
